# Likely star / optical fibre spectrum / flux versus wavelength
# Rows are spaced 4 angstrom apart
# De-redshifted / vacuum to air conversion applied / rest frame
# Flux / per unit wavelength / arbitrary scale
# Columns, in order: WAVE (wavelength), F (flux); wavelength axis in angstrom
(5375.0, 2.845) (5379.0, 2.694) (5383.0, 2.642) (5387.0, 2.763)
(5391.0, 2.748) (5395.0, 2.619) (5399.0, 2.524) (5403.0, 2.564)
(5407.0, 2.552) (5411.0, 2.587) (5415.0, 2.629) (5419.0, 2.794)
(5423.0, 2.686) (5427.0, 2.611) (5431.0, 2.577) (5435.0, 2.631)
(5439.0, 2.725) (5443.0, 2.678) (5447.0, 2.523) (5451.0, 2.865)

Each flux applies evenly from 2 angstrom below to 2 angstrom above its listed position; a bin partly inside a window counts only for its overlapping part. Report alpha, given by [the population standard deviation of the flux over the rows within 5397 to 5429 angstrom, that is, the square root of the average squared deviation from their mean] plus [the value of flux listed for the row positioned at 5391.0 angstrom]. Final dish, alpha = 2.83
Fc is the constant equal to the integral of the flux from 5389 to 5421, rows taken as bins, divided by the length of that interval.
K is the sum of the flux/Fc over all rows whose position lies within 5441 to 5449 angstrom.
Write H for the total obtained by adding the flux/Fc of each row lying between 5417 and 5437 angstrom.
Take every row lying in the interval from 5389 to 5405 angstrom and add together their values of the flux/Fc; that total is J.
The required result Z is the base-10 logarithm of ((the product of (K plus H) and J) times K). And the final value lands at 1.7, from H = 5.1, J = 4.0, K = 2.0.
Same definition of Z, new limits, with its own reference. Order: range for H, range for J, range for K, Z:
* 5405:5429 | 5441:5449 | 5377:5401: 2.2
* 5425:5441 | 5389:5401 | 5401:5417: 2.0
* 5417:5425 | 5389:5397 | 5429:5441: 1.5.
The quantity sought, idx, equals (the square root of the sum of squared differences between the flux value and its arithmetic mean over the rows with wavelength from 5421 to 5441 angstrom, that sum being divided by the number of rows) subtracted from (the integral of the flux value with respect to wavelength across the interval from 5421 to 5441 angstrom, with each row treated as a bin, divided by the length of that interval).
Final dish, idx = 2.59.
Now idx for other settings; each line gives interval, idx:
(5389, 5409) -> 2.52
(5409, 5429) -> 2.59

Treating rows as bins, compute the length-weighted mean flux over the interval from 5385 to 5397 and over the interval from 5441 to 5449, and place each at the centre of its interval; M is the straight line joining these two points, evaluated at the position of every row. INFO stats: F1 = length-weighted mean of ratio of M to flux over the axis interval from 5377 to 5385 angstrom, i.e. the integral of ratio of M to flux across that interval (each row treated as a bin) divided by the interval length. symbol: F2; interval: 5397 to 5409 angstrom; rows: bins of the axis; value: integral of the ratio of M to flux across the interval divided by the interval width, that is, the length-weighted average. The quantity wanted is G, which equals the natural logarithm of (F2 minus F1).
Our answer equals -3.5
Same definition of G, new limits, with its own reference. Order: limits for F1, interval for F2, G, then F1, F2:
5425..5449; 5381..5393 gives -5.9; 0.998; 1.00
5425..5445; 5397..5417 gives -3.0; 0.992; 1.04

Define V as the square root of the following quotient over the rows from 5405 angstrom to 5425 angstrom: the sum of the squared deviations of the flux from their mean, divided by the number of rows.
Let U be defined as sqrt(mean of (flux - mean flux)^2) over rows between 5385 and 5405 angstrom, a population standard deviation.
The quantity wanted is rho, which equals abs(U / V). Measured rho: 1.1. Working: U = 0.10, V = 0.0849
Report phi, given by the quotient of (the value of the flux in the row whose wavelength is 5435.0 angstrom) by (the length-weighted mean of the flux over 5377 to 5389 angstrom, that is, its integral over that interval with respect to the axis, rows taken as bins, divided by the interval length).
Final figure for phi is 0.97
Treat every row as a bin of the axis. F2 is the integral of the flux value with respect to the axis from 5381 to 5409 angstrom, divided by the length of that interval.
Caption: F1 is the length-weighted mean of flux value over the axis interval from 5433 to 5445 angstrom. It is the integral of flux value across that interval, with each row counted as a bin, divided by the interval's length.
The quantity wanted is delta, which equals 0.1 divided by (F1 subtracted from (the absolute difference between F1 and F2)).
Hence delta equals -0.0380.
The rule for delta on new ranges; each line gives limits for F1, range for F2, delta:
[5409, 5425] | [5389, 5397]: -0.0375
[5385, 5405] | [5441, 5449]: -0.0385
